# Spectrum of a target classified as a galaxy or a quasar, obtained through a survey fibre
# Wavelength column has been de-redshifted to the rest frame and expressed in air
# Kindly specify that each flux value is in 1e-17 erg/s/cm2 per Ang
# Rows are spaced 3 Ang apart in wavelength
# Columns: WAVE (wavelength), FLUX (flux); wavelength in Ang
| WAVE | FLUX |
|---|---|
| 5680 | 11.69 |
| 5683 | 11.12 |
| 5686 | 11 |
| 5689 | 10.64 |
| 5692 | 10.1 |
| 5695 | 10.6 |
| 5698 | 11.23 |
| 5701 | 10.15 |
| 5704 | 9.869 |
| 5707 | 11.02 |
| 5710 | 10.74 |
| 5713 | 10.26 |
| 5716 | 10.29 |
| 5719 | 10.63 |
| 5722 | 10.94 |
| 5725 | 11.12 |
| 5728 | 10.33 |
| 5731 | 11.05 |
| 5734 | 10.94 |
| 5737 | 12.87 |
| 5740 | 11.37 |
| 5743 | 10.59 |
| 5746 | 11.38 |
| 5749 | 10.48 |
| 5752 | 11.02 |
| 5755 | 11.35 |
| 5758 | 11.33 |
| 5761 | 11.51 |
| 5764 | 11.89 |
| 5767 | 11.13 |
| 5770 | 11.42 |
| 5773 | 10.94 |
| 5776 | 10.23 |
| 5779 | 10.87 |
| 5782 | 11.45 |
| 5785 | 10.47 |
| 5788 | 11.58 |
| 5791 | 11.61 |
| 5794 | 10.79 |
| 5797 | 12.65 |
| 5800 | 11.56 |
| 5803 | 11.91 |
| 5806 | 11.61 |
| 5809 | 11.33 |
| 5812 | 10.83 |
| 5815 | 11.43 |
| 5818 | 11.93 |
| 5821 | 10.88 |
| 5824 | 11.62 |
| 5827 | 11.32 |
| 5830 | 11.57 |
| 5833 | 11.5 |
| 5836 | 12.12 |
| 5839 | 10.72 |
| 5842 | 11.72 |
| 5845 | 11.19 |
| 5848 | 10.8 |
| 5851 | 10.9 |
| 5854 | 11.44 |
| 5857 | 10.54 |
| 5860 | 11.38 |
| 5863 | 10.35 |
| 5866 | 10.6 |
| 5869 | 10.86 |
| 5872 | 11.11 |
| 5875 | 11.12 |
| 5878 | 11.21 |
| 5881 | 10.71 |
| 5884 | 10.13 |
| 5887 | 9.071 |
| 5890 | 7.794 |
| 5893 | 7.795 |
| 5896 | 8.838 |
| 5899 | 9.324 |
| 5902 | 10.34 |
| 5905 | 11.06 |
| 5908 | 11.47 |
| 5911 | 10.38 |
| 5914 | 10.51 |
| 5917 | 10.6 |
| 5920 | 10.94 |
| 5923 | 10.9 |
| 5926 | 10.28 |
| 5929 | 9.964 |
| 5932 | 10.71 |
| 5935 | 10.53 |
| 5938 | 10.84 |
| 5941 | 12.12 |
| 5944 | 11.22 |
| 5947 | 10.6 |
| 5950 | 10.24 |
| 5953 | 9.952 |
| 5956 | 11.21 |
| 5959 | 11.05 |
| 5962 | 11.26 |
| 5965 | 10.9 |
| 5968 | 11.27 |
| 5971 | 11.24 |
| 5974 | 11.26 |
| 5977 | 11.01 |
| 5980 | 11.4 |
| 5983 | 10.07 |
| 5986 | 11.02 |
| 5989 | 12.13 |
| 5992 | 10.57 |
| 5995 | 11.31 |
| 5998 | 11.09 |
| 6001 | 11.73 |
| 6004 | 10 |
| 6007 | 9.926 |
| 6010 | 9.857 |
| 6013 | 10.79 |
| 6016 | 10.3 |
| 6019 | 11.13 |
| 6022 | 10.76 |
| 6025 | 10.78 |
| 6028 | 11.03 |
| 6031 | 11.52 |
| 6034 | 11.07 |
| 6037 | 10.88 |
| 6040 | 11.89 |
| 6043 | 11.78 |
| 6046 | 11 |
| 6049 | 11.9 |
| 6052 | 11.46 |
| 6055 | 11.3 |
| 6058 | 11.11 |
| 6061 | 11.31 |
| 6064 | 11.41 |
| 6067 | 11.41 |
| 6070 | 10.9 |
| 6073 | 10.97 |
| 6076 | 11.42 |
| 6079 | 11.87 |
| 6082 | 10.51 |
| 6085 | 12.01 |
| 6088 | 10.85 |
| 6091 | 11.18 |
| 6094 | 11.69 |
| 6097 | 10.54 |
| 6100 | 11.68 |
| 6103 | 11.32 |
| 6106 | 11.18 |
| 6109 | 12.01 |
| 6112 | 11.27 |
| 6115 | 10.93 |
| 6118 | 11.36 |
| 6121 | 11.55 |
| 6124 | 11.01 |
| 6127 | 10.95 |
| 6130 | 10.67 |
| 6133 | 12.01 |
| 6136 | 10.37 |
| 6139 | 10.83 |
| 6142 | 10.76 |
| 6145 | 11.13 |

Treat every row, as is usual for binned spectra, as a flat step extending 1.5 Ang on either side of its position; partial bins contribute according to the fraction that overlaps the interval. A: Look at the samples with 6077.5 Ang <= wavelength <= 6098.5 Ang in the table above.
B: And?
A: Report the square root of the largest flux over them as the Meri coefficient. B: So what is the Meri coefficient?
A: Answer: 3.47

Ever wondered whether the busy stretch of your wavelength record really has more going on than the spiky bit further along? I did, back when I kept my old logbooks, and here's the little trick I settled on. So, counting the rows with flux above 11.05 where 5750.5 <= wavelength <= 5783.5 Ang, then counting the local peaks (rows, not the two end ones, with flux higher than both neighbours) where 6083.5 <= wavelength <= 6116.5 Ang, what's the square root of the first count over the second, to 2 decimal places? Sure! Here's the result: 1.53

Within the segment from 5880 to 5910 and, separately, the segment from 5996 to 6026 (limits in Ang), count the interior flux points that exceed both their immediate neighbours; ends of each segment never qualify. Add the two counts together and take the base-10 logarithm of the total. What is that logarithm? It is 0.48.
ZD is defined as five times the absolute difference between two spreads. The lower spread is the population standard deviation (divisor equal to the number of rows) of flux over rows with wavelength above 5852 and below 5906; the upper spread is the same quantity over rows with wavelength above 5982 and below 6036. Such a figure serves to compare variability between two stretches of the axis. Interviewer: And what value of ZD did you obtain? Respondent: 2.54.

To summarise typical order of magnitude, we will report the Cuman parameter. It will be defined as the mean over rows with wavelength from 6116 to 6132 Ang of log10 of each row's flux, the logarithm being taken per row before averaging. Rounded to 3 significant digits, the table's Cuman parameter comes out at 1.05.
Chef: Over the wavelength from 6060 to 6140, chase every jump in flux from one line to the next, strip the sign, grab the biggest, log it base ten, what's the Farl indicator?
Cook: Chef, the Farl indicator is 0.21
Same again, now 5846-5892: 0.11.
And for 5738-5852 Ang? 0.27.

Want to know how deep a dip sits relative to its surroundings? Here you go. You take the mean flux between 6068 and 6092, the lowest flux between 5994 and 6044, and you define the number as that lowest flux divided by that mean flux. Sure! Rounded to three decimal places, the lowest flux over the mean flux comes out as 0.879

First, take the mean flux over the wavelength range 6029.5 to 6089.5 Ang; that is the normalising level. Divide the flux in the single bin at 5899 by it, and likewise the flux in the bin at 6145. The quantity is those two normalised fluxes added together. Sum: 1.81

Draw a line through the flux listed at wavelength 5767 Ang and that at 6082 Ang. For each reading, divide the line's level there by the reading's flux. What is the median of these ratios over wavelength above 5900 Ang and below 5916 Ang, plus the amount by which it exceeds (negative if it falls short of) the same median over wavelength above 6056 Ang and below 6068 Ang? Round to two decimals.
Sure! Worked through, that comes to 1.13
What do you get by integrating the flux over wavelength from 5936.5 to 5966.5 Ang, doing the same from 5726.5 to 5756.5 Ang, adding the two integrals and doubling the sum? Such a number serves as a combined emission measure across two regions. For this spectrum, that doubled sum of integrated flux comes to 1325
